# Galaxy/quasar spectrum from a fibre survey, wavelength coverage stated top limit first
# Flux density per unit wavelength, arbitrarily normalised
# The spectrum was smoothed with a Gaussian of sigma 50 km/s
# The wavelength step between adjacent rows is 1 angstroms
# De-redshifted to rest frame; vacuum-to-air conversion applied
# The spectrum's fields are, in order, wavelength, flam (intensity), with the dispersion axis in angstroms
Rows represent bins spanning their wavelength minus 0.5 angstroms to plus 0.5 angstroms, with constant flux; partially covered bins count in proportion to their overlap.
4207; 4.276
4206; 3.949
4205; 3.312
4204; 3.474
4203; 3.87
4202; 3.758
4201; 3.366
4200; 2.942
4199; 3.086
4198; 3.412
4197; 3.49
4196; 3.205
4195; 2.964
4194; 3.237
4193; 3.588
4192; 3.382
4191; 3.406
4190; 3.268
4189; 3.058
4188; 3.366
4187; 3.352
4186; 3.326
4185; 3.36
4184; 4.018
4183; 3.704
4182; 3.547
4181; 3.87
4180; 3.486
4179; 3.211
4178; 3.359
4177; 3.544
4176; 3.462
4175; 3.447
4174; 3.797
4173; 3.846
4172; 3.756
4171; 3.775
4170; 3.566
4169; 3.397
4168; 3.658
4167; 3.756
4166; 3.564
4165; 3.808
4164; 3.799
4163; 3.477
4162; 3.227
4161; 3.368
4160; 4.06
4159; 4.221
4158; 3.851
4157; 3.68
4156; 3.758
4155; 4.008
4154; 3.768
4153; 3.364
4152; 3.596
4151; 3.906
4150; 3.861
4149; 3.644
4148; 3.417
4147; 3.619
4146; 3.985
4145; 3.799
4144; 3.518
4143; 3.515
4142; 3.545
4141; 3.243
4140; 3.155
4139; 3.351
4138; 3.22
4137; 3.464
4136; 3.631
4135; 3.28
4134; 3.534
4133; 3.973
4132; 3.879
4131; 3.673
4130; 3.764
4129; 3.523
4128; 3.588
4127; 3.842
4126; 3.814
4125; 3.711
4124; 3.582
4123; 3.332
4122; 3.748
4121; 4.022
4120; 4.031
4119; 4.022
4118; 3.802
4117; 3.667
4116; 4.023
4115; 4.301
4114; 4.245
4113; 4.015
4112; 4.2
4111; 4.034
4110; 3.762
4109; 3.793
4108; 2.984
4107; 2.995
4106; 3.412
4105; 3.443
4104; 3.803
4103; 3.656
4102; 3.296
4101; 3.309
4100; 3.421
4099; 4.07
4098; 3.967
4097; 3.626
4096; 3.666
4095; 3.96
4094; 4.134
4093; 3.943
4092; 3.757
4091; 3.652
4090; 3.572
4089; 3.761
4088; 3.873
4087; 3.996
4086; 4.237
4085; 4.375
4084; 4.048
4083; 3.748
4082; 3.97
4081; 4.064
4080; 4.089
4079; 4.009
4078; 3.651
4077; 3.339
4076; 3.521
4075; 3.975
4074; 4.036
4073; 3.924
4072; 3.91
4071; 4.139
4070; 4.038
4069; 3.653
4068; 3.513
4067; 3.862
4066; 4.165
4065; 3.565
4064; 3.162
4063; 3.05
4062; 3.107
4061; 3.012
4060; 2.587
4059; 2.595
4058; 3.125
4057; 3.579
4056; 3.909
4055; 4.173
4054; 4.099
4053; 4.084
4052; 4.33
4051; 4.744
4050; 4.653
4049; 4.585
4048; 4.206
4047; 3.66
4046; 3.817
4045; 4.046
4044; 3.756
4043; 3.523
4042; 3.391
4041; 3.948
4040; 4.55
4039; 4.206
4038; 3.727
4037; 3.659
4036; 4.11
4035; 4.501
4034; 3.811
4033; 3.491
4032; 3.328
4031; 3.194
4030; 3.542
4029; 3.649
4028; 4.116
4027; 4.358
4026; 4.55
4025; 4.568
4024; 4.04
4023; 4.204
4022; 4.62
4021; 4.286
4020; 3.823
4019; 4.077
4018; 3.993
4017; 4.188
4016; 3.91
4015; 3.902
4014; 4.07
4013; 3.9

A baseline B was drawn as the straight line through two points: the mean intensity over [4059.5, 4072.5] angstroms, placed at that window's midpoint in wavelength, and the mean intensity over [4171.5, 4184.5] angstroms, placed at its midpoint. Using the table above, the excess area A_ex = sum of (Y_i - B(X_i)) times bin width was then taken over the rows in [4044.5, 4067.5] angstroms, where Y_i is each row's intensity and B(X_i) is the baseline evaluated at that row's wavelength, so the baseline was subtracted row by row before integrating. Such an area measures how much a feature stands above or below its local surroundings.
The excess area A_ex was 5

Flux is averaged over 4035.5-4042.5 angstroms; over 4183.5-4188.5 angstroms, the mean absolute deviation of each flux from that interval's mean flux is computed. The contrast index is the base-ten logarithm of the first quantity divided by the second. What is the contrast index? 1.27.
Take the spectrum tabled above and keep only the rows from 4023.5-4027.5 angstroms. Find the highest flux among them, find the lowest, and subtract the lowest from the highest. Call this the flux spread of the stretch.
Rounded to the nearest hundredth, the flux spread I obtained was 0.53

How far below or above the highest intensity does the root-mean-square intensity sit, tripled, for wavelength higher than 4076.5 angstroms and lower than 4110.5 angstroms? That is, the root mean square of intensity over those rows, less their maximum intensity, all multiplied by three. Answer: -1.8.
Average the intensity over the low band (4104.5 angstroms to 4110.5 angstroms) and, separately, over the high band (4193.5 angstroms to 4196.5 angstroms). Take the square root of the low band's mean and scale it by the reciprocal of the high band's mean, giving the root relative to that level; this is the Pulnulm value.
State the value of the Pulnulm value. 0.588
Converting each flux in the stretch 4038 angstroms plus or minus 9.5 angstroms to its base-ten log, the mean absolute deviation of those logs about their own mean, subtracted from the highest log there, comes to 0.63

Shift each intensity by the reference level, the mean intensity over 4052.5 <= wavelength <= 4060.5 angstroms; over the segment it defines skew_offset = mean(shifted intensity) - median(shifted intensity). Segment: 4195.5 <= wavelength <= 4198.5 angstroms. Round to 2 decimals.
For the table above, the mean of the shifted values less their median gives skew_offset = -0.04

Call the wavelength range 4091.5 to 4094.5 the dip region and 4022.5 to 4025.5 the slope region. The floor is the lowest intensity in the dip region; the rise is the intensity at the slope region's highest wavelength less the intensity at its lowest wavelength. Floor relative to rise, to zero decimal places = 10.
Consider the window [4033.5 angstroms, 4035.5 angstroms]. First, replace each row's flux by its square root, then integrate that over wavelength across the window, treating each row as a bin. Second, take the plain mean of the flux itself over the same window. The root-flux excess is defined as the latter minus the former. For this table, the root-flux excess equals 0.08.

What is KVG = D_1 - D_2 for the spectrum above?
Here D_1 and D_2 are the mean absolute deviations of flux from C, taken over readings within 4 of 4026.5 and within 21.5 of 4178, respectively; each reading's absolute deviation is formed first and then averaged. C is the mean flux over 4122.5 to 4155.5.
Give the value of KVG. 0.29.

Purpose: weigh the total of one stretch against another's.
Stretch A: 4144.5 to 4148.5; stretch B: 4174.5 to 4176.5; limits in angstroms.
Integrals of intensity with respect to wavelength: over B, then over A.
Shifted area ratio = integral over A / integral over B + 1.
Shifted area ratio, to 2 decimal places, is 3.15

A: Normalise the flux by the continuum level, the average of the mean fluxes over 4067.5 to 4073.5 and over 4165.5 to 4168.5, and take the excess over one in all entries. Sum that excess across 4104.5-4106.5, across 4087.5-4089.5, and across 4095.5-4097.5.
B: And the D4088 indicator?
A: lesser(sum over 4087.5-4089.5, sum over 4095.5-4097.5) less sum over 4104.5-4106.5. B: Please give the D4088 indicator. 0.12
